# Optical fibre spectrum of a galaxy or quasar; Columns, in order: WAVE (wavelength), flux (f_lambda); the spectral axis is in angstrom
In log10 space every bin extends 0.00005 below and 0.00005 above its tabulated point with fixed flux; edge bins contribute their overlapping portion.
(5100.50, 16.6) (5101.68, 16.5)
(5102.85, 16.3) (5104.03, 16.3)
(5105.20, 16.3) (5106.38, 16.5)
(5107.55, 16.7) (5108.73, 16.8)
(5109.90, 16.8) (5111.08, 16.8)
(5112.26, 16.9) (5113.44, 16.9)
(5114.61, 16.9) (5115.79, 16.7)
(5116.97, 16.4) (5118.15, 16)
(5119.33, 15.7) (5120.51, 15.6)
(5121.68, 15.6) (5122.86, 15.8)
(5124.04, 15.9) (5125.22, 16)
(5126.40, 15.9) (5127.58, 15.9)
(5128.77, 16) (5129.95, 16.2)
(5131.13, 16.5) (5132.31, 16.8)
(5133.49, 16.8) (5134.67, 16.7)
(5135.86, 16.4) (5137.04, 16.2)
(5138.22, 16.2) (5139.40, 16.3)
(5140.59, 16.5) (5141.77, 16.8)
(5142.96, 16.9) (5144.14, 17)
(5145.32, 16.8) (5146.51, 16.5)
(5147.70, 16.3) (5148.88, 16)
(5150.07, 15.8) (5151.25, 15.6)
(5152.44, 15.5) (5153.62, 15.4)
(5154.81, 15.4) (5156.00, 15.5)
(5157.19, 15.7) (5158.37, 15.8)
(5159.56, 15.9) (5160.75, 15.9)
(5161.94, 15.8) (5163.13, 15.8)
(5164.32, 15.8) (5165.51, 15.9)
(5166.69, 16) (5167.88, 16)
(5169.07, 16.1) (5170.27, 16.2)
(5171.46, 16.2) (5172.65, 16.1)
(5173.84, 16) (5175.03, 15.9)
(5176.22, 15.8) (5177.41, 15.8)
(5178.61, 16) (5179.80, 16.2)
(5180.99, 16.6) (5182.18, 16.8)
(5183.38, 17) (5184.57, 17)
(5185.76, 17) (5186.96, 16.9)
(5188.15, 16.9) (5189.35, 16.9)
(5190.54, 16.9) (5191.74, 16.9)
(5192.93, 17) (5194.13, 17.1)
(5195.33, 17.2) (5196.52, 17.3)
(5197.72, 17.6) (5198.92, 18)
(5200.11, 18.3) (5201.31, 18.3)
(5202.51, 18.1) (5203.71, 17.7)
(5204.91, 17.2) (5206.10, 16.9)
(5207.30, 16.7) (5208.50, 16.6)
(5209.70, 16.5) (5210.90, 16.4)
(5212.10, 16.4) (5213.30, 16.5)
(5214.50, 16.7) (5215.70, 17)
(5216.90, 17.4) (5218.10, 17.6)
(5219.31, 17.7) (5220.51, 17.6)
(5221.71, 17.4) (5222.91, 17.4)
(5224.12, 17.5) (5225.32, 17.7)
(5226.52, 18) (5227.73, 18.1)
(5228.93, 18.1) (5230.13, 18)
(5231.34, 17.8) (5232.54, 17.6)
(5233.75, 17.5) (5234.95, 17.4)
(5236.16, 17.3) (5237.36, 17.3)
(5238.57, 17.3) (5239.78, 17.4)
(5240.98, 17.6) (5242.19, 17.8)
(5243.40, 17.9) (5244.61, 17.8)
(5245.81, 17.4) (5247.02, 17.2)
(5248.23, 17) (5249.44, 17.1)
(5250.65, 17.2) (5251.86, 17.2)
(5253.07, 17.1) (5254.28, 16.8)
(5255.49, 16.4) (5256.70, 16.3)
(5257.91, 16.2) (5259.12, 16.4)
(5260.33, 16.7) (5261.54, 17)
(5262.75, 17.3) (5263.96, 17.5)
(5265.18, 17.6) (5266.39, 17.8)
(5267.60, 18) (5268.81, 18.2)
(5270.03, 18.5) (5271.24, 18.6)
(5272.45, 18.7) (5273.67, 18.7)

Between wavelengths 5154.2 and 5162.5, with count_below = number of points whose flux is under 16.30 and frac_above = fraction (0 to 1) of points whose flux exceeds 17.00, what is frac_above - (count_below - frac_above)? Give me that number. -7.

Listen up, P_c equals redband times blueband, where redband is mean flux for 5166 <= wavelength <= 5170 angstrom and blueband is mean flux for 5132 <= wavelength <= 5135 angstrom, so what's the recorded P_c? 269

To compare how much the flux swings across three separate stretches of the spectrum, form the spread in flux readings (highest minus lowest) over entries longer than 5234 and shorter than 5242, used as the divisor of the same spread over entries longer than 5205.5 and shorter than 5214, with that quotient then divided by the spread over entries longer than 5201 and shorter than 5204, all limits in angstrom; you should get 2.8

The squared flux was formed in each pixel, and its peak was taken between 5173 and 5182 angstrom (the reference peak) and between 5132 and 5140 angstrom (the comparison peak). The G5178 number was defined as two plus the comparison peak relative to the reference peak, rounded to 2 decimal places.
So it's 3.02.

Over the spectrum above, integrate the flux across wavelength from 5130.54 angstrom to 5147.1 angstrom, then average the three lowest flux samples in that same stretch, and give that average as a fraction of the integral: 0.0590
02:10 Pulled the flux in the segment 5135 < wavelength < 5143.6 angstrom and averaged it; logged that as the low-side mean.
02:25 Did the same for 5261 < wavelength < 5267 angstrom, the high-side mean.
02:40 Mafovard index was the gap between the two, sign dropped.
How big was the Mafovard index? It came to 1.0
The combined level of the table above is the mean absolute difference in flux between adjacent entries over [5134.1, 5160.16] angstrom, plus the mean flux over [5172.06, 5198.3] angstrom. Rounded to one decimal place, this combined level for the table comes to 16.8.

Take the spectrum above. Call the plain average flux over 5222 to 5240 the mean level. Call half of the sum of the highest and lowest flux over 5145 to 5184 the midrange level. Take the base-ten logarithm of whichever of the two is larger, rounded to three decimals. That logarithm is 1.246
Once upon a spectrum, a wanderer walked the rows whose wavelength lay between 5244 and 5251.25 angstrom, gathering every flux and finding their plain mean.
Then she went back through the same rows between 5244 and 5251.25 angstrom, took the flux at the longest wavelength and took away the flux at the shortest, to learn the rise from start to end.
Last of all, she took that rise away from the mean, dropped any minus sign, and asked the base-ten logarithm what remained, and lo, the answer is 1.252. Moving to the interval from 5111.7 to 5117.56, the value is 1.237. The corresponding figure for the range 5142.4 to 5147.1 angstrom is 1.236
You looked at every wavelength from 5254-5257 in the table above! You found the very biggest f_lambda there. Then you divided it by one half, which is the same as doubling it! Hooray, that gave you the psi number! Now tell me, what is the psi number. 33.6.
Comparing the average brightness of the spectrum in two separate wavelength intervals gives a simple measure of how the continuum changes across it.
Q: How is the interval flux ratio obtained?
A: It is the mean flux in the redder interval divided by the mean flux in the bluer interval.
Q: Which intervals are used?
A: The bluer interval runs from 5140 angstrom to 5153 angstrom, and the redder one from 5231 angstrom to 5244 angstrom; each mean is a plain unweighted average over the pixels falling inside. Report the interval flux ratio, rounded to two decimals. 1.07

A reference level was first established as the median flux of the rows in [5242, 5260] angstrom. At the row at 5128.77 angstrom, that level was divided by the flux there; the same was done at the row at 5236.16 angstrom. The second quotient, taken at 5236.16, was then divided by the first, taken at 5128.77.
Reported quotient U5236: 0.92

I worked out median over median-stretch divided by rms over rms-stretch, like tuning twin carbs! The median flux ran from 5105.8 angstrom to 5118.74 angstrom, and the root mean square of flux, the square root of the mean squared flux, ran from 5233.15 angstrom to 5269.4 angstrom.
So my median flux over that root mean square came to 0.973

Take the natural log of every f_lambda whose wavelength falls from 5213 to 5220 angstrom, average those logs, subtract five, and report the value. -2.16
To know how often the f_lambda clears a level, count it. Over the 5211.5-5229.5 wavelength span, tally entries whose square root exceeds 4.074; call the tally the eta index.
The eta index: 13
